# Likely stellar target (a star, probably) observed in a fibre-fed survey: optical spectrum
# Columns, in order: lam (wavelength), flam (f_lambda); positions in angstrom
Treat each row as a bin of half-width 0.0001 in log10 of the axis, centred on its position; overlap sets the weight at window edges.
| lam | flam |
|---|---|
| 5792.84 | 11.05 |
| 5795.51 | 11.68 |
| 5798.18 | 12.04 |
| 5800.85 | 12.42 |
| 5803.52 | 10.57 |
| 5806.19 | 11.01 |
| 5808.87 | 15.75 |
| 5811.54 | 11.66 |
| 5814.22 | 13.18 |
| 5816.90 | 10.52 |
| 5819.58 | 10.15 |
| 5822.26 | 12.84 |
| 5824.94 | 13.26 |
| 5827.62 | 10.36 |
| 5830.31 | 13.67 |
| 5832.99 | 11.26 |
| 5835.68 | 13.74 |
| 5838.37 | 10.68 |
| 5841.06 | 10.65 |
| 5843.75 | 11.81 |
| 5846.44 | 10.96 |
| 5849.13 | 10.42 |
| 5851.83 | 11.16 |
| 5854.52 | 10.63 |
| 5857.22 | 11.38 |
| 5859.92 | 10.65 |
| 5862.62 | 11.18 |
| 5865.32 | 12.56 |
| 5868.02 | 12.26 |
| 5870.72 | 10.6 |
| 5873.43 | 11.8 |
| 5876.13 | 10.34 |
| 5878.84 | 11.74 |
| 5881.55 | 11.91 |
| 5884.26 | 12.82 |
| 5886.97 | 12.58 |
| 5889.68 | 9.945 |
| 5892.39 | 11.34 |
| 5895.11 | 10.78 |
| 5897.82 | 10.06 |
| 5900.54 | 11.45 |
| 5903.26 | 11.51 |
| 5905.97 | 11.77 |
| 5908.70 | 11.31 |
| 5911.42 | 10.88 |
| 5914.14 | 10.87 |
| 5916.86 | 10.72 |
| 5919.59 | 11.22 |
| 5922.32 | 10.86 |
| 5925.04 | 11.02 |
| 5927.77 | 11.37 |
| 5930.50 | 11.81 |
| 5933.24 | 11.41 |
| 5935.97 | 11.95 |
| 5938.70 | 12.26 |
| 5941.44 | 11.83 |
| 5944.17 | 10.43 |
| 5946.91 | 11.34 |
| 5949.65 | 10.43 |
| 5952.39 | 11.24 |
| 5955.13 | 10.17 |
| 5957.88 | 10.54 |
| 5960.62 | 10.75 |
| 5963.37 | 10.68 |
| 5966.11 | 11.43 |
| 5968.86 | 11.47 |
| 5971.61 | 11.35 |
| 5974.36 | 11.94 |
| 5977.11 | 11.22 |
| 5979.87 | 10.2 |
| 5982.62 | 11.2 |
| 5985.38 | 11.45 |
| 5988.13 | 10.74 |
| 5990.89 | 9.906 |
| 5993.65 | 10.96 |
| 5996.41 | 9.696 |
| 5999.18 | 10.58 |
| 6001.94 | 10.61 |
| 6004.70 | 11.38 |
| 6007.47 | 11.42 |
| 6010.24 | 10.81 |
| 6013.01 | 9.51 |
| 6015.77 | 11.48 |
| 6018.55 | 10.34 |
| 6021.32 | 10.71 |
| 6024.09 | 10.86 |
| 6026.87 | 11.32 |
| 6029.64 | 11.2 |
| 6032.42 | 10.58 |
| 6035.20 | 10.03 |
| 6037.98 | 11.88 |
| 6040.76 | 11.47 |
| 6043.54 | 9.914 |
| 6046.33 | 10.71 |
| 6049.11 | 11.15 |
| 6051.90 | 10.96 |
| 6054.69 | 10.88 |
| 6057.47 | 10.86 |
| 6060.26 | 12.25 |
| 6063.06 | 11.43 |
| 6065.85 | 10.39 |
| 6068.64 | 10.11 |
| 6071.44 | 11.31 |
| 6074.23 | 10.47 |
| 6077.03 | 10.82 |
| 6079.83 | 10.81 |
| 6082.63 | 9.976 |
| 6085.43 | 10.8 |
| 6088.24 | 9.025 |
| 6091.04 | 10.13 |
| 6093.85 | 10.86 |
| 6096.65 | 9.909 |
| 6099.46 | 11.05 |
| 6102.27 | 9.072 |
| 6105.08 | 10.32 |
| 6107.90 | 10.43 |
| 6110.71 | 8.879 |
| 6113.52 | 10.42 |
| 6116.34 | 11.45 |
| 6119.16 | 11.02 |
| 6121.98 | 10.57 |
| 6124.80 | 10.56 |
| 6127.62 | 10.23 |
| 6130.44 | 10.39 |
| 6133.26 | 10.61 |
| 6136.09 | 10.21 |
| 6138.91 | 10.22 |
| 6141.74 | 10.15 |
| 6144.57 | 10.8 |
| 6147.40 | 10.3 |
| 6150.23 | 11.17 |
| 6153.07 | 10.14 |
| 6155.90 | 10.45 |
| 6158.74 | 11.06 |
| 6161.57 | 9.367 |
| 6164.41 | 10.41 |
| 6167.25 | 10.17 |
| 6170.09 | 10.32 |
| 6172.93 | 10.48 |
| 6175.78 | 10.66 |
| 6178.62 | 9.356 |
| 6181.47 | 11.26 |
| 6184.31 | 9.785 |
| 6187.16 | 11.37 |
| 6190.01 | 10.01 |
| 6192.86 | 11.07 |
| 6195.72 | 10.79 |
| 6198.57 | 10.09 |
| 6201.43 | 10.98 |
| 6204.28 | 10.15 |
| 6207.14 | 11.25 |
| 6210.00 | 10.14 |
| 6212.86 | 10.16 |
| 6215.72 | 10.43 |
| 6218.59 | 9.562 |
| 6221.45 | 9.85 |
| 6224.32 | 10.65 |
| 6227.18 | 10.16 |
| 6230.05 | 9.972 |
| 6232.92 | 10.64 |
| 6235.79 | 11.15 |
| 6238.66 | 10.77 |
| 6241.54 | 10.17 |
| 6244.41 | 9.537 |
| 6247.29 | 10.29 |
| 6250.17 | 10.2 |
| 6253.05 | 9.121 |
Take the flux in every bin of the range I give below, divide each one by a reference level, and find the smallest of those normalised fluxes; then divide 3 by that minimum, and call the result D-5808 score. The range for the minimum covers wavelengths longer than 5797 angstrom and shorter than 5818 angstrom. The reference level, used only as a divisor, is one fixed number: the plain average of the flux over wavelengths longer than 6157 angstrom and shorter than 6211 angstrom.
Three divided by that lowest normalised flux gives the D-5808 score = 2.98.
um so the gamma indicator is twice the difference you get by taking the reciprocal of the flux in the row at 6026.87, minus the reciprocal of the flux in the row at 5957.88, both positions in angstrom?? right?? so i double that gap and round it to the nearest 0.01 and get -0.01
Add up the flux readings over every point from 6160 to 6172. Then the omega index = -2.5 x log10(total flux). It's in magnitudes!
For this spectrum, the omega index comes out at -4.01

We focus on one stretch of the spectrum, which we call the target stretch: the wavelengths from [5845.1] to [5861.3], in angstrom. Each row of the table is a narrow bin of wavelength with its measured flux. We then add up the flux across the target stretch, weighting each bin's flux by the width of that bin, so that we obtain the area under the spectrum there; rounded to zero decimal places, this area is 176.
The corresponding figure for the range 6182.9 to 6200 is 180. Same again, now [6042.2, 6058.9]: 180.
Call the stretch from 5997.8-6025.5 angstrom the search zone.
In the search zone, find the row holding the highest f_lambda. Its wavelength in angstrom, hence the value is 6015.77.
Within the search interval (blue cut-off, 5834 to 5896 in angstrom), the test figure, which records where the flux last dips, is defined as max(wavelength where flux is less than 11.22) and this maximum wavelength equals 5895.11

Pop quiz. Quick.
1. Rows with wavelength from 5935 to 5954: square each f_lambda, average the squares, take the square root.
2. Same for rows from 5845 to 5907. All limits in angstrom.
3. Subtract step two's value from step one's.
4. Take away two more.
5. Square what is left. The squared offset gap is 3.8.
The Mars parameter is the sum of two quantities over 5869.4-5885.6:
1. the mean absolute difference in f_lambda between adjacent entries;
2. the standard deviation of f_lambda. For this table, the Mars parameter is 1.9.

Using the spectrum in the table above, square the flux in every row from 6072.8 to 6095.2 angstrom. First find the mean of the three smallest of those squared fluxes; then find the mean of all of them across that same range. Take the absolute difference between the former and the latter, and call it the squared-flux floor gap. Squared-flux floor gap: 13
